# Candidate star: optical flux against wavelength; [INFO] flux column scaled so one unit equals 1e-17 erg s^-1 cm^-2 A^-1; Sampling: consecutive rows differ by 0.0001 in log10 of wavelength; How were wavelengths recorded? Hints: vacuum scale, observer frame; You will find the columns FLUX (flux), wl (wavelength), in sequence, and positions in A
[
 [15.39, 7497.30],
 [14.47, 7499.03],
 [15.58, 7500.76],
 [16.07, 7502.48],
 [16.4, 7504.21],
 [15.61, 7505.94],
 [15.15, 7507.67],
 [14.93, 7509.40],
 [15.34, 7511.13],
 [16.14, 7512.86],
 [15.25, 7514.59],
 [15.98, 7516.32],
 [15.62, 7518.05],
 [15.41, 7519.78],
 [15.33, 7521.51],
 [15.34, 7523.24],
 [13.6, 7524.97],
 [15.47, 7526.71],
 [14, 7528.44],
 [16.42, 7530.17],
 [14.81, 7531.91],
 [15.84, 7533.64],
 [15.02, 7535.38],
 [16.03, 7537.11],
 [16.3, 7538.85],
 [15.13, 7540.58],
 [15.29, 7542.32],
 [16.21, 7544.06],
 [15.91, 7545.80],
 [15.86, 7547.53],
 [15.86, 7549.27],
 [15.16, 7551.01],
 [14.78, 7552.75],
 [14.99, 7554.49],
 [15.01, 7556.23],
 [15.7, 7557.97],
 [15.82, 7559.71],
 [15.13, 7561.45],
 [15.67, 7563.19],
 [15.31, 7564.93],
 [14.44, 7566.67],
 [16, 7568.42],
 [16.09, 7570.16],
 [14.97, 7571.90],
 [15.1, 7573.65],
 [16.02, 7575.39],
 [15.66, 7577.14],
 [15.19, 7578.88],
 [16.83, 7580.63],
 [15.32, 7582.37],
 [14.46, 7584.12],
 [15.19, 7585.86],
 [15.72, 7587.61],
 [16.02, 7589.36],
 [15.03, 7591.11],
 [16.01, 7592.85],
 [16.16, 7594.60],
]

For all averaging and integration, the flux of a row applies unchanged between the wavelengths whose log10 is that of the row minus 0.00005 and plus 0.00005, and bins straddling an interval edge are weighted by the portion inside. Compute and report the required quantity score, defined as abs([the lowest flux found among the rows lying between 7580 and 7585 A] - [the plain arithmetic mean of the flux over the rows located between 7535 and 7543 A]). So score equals 1.09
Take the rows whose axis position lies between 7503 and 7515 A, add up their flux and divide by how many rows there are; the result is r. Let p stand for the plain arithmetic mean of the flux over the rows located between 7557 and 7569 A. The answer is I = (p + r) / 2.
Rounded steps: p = 15.44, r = 15.5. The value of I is 15.5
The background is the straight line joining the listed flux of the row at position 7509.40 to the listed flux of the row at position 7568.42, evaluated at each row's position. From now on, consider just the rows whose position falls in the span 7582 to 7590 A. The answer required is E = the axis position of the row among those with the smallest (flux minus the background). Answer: 7584.12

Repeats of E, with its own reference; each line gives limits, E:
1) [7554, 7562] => 7556.23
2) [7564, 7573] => 7566.67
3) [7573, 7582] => 7578.88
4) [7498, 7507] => 7499.03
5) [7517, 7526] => 7524.97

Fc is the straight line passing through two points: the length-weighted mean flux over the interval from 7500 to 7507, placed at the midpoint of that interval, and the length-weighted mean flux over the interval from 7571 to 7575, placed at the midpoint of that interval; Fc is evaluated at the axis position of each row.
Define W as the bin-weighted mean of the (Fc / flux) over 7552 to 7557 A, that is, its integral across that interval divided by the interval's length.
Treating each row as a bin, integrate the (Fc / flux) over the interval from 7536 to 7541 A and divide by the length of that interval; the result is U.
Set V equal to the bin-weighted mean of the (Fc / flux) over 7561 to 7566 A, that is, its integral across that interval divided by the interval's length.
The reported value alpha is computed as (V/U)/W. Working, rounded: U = 0.98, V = 1.00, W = 1.03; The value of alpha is 0.98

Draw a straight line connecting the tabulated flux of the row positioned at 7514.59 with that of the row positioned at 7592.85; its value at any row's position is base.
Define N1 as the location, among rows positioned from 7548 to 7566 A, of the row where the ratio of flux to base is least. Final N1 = 7552.75 A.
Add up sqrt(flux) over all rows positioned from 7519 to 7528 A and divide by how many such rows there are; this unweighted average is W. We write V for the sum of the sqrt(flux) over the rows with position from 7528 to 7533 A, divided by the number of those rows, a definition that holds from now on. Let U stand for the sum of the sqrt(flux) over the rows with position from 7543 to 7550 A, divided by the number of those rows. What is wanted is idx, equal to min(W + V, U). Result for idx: 3.99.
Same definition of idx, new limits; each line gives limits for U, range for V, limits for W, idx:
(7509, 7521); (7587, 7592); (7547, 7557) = 3.94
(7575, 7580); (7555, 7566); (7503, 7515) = 3.95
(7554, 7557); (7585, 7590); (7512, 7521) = 3.87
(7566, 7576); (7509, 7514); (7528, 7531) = 3.93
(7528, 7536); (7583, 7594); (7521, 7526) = 3.90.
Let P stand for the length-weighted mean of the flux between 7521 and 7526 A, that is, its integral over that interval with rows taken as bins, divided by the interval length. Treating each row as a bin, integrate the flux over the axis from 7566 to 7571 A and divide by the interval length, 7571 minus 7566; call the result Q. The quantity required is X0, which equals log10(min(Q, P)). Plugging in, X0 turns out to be 1.17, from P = 14.7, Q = 15.5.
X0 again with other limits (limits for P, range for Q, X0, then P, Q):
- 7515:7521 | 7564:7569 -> 1.18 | 15.6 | 15.2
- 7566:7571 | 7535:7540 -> 1.19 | 15.5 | 15.8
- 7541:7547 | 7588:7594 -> 1.20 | 15.8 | 15.7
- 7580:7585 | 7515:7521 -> 1.19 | 15.5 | 15.6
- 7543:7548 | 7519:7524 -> 1.19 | 16.0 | 15.4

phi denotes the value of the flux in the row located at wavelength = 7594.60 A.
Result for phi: 16.16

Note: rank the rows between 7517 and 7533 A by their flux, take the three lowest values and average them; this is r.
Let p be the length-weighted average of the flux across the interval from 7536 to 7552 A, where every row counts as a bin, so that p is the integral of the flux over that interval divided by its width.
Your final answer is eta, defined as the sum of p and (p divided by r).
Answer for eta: 16.8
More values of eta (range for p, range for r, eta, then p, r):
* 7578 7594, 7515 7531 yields 16.6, 15.5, 14.3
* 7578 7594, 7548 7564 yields 16.6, 15.5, 14.9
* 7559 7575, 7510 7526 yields 16.5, 15.4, 14.7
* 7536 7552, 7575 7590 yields 16.8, 15.7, 14.9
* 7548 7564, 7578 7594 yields 16.4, 15.4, 14.9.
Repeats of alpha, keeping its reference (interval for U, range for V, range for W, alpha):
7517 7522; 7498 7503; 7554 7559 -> 1.02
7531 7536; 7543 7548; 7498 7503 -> 0.91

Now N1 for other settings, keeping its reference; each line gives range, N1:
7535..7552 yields 7551.01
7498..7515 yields 7499.03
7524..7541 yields 7524.97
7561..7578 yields 7566.67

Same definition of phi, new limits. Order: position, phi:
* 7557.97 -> 15.7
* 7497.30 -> 15.39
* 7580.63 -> 16.83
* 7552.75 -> 14.78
